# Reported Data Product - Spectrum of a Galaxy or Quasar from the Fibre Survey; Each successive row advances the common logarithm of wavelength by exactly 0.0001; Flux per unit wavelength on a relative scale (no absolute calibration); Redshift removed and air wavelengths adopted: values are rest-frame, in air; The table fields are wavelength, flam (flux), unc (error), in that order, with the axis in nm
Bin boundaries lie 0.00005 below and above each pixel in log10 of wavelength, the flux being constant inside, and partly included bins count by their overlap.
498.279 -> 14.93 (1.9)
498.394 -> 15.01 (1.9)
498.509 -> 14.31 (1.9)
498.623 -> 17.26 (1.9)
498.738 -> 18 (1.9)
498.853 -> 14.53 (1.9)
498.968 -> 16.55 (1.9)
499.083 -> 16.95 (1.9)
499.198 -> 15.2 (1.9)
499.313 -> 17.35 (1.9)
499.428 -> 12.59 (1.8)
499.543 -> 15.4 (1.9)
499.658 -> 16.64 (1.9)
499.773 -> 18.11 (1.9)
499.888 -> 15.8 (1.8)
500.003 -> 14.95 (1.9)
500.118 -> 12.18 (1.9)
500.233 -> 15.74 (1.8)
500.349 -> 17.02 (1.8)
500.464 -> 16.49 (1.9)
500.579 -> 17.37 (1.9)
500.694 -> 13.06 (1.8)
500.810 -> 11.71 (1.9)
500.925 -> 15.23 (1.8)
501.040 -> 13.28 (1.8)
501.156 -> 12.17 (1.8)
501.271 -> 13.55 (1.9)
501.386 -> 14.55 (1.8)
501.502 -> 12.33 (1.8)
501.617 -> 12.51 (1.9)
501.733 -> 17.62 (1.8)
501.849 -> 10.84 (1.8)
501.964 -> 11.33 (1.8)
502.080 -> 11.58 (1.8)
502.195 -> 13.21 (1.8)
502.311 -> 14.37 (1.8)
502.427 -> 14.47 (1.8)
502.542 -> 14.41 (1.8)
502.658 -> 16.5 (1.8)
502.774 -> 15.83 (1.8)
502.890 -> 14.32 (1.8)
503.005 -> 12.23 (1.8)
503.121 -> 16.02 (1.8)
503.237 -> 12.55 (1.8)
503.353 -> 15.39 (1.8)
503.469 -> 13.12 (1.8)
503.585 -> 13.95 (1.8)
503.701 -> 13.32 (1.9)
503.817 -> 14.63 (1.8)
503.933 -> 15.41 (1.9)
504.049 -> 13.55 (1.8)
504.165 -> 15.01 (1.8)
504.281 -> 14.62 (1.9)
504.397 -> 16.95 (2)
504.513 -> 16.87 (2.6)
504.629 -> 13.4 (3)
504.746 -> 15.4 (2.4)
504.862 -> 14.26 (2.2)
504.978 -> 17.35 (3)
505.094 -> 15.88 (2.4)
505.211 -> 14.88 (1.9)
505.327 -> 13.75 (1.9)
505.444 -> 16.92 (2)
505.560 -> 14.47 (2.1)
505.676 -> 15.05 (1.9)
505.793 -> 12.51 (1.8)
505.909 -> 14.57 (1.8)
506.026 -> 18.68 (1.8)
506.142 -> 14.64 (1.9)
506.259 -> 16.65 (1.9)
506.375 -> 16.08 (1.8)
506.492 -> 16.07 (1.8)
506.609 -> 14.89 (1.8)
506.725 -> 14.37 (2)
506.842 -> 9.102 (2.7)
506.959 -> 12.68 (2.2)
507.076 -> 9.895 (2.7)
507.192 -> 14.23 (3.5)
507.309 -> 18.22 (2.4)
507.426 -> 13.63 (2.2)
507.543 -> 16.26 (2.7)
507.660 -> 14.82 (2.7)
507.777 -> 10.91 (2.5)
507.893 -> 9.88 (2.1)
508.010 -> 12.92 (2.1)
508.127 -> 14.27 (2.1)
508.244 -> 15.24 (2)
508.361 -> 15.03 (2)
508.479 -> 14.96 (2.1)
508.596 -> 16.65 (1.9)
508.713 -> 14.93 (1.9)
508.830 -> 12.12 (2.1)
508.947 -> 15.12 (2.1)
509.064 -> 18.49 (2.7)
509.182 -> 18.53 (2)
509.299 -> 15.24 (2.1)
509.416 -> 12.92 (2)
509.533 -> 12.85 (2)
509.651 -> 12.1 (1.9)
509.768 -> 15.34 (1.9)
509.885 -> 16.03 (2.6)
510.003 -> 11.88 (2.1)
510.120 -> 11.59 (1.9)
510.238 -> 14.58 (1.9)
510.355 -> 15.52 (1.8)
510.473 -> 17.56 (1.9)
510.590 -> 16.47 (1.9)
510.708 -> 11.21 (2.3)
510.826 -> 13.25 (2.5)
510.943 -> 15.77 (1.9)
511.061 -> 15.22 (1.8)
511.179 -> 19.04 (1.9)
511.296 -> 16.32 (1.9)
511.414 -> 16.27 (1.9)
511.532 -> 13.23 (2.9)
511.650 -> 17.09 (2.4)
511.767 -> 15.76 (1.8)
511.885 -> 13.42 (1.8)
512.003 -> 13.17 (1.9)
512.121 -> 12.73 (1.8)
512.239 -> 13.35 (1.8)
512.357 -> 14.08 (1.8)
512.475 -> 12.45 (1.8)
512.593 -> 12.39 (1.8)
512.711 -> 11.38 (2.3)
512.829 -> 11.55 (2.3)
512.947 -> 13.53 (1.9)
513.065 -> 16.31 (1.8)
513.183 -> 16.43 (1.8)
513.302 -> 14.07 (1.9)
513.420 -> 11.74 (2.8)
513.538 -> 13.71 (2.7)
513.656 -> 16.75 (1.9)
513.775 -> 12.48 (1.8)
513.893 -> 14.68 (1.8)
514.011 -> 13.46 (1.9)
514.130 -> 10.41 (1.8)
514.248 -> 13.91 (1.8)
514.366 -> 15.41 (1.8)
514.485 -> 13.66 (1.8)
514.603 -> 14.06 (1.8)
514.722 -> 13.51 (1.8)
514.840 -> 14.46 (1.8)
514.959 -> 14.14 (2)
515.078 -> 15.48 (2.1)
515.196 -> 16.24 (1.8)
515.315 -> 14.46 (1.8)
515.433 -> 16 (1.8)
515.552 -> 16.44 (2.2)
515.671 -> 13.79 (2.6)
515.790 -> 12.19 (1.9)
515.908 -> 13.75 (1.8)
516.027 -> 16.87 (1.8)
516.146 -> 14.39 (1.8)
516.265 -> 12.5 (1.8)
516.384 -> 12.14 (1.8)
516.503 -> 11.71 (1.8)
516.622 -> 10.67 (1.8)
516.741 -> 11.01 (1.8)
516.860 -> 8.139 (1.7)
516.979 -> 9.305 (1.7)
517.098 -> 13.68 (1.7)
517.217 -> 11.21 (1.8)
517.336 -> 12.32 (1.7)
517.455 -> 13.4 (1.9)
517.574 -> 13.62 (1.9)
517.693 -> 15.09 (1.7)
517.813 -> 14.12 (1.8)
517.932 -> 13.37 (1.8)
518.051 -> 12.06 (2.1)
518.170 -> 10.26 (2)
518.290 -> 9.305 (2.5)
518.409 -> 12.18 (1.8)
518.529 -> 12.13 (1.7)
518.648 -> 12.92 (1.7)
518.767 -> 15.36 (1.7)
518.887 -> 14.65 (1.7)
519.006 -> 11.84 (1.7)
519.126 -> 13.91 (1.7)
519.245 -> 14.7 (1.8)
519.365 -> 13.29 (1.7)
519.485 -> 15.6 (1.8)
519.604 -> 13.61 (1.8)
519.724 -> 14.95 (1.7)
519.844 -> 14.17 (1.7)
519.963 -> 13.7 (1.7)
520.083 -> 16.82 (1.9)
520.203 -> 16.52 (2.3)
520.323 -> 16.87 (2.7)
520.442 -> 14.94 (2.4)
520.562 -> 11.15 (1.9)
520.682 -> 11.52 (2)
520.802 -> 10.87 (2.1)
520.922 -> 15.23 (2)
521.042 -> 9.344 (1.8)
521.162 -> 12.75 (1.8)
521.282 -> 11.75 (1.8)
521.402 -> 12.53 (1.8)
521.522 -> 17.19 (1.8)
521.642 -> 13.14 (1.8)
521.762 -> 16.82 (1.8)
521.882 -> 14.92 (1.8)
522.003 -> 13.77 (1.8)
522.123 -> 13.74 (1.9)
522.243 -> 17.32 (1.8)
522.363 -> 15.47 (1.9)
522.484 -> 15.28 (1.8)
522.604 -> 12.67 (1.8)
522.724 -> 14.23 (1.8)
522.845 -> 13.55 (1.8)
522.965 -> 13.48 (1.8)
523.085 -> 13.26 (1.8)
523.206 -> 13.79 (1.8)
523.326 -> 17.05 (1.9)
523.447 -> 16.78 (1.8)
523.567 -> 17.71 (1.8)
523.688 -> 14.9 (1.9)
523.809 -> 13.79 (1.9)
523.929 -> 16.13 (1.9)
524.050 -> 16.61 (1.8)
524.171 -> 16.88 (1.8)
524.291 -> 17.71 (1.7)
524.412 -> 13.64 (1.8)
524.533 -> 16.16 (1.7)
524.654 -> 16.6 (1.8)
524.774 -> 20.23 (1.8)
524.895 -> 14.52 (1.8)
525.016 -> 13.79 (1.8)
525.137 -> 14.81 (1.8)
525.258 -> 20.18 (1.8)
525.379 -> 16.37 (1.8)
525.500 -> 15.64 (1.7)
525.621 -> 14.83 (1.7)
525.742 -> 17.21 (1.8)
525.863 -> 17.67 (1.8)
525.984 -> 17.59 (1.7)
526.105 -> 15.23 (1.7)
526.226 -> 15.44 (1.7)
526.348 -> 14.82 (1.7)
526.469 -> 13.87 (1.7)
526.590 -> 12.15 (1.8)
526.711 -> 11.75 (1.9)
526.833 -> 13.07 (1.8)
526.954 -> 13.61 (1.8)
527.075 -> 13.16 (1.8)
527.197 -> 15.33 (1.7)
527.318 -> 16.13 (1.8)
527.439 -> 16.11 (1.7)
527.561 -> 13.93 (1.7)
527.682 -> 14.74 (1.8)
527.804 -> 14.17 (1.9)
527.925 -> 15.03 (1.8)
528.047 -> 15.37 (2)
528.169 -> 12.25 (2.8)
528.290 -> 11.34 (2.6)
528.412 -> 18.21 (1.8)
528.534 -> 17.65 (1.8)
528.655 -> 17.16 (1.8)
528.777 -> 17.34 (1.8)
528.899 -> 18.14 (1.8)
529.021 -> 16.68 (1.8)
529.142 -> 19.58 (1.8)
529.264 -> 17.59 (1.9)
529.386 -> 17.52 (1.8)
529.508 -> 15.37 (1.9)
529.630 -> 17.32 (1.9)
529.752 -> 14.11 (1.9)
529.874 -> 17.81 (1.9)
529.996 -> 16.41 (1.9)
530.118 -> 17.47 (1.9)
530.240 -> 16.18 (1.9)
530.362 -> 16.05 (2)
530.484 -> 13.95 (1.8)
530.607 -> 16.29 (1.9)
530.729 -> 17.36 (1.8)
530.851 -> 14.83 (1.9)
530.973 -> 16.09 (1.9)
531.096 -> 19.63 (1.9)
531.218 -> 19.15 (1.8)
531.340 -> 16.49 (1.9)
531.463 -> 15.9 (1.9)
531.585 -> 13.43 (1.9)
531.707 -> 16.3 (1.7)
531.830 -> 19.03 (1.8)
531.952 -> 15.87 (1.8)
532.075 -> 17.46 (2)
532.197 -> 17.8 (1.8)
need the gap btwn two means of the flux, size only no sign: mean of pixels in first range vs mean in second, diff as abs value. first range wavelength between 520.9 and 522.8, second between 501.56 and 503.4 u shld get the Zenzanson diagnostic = 0.2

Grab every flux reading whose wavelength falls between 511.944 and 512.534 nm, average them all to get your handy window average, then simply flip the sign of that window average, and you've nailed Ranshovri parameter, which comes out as -13.2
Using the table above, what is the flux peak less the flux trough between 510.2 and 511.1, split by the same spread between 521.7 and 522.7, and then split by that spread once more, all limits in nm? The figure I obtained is 0.29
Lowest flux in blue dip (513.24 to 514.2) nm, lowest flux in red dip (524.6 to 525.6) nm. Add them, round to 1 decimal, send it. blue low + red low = 24.2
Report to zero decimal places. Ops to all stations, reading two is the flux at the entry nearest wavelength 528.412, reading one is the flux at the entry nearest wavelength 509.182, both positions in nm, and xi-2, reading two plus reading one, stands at 37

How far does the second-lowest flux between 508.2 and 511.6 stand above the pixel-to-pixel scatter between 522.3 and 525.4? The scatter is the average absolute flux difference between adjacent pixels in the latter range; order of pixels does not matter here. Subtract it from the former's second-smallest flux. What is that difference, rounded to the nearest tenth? 9.8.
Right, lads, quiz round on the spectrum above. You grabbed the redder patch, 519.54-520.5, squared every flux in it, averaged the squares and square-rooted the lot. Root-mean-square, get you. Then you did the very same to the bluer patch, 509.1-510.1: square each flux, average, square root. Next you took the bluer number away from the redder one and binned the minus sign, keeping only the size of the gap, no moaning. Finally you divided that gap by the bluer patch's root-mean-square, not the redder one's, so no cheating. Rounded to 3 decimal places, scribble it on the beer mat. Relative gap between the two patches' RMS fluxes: 0.050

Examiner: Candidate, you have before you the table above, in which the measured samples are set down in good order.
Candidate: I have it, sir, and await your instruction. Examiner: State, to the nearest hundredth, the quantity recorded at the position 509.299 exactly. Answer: 15.24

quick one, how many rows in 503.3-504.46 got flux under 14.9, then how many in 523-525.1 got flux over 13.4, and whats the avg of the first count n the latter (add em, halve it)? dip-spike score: 11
